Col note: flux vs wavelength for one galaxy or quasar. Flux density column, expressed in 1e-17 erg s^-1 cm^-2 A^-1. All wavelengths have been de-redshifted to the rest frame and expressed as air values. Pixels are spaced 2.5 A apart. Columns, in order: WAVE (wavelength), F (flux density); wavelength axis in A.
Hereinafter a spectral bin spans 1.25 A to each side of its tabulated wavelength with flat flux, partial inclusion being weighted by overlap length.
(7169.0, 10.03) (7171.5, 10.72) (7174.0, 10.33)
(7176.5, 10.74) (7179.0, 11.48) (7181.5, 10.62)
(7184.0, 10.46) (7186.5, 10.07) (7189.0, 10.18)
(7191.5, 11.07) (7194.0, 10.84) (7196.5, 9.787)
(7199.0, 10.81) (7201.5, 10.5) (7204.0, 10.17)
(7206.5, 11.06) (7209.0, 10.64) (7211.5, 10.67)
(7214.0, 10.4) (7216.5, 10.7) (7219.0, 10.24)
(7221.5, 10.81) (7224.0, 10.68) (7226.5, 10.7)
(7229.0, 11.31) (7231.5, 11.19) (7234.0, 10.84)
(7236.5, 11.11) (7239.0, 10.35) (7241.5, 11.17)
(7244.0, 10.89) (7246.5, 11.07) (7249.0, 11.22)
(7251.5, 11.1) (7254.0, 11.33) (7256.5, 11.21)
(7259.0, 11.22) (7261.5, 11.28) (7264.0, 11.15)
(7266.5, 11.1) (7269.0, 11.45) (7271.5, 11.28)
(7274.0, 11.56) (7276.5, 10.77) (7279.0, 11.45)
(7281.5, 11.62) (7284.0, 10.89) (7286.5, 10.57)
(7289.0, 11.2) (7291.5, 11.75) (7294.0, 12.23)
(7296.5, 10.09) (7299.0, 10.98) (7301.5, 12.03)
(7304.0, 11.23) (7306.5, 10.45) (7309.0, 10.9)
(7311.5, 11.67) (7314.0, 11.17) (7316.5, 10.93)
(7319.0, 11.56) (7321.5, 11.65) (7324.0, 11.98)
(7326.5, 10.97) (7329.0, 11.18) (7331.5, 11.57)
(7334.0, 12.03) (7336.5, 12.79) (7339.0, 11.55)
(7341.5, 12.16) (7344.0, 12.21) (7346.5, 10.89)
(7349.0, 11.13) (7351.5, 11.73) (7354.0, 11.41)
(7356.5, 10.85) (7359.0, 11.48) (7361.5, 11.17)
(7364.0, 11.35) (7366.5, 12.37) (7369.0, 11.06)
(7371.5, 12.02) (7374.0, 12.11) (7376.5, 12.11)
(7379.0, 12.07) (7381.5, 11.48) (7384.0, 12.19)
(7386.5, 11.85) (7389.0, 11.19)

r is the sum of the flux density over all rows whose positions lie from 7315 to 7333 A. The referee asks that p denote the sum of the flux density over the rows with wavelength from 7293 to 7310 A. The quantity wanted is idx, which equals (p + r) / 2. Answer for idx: 78.9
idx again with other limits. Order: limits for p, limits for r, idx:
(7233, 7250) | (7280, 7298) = 77.5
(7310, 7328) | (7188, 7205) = 76.6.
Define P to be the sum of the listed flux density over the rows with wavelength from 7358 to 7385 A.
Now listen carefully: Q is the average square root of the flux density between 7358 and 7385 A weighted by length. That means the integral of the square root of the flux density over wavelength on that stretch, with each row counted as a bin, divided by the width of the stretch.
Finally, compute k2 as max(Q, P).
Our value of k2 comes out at 129.4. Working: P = 129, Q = 3.43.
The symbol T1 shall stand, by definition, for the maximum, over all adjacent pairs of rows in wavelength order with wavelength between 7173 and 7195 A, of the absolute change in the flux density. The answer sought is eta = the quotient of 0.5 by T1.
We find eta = 0.56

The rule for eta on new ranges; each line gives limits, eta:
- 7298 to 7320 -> 0.48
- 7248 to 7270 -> 1.43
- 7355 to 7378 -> 0.38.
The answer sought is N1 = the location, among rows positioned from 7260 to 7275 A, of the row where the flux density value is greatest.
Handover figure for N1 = 7274.0 A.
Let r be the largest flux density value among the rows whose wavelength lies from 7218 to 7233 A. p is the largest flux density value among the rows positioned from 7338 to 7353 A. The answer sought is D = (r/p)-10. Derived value -9.07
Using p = 12.21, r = 11.31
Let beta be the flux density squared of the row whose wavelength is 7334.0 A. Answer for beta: 145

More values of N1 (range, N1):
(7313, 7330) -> 7324.0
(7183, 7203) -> 7191.5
